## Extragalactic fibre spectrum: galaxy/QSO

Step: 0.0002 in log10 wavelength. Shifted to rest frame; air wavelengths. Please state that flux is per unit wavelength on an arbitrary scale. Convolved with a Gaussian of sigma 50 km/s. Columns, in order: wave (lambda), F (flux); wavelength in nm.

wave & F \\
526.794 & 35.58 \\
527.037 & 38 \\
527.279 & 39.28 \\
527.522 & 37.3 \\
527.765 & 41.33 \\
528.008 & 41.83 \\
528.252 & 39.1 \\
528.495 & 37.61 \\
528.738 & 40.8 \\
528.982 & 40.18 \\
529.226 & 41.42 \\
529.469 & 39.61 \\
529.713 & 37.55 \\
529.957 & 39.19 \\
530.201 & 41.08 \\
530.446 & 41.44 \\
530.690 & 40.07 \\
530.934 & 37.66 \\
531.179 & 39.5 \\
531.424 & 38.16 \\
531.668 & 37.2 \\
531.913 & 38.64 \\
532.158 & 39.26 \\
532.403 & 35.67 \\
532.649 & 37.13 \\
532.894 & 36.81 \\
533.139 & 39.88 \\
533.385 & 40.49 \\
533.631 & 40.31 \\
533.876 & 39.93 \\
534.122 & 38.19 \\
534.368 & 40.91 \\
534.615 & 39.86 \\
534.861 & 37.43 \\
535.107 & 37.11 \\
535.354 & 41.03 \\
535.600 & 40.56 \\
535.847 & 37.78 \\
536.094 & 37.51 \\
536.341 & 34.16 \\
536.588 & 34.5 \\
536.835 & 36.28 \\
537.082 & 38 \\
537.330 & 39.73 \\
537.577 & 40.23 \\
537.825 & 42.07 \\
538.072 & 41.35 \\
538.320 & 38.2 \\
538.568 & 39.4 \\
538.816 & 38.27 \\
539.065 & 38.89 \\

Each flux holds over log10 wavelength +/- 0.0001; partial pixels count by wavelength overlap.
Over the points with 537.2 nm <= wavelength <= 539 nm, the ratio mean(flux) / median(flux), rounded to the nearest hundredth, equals 1.00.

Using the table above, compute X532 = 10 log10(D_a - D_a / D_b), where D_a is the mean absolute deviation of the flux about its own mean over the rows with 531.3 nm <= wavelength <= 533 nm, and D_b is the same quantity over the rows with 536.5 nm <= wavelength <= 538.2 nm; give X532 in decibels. -2.7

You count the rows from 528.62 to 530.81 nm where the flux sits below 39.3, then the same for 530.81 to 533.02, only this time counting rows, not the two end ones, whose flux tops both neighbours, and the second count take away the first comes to 1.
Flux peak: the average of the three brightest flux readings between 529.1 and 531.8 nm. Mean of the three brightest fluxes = 41.3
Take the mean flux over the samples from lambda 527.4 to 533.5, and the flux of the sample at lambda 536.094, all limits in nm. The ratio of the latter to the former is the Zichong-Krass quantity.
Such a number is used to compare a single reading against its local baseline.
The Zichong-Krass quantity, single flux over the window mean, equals 0.96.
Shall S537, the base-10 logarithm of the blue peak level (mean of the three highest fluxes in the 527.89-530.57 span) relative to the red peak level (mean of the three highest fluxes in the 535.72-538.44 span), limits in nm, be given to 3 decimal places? 0.004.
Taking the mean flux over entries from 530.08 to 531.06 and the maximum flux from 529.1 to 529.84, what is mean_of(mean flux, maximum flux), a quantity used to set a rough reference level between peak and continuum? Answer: 40.7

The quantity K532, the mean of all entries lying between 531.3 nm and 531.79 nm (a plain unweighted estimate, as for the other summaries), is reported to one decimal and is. 37.7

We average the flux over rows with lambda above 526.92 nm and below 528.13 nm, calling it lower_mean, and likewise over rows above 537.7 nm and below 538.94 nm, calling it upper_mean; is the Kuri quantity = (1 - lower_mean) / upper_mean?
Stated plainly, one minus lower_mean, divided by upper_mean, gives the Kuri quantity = -0.97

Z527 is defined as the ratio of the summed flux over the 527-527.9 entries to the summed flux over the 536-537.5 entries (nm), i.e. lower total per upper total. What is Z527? 0.7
